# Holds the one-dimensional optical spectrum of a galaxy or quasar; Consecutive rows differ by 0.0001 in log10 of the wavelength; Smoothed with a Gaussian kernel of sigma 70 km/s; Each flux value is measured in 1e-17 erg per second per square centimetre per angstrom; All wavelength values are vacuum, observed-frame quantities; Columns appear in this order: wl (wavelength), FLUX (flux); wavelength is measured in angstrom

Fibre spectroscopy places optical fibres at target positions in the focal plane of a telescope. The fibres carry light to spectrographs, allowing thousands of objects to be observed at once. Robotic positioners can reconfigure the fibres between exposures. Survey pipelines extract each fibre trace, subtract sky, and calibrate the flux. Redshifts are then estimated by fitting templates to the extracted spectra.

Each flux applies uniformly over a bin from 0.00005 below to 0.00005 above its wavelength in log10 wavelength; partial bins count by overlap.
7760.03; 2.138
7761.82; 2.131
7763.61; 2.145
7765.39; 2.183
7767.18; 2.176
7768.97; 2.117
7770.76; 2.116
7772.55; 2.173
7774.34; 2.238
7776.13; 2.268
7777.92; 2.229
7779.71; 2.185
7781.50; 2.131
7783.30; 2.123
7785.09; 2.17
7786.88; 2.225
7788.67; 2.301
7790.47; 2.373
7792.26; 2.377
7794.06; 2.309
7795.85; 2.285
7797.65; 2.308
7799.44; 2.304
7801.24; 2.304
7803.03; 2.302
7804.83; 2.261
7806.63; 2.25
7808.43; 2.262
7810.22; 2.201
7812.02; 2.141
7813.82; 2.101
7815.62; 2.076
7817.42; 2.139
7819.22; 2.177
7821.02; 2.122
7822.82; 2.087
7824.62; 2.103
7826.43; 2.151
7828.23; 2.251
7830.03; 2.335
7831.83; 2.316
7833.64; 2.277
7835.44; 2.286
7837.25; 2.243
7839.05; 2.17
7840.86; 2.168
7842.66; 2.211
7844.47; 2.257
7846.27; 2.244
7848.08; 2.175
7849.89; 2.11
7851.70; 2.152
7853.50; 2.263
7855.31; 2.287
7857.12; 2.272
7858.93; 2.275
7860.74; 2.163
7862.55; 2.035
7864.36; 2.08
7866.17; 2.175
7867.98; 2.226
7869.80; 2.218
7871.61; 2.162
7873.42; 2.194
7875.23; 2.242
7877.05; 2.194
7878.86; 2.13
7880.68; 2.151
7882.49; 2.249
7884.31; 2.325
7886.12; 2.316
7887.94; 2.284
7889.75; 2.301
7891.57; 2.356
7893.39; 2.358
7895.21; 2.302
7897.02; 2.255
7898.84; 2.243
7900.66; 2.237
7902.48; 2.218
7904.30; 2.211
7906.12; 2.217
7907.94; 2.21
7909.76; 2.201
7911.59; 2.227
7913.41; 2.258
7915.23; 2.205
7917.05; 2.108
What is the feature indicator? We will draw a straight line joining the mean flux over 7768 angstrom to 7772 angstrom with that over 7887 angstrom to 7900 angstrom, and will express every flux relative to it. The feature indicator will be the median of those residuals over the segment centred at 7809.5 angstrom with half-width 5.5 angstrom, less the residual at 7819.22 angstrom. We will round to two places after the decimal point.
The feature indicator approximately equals 0.06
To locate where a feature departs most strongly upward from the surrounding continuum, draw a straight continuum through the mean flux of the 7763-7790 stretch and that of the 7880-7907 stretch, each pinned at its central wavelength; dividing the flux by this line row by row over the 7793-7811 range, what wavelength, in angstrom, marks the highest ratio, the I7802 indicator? 7794.06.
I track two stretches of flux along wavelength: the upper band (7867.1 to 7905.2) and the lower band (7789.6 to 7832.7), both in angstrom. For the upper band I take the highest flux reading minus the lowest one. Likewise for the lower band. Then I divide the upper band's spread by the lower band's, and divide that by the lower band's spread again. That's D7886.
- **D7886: 2.5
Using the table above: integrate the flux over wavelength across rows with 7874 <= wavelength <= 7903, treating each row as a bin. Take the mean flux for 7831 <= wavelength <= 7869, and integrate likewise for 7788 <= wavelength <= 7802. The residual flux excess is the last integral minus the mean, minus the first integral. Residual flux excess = -35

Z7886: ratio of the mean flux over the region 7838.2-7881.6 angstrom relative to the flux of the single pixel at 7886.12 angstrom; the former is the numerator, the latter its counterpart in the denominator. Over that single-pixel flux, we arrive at 0.95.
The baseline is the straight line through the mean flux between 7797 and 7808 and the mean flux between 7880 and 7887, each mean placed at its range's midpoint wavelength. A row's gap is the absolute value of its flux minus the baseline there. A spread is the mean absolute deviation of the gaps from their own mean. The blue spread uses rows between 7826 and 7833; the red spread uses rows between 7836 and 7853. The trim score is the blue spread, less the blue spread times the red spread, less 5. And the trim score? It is -4.97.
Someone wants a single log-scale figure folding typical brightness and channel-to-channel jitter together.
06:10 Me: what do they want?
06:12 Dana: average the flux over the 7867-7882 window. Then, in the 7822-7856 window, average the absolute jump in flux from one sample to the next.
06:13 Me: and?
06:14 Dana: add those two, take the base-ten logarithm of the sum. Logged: 0.350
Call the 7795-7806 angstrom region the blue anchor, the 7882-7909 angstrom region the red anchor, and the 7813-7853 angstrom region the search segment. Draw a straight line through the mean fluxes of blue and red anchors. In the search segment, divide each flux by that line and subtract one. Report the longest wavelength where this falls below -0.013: 7851.70 angstrom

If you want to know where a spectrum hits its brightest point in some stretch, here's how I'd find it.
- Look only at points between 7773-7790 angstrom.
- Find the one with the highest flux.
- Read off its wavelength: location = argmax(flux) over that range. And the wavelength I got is 7788.67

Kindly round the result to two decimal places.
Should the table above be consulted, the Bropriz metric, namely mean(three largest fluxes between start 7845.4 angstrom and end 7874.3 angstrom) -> 2.28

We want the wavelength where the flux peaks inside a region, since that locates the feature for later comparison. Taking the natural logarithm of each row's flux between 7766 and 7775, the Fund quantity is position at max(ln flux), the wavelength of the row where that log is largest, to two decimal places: 7774.34 angstrom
